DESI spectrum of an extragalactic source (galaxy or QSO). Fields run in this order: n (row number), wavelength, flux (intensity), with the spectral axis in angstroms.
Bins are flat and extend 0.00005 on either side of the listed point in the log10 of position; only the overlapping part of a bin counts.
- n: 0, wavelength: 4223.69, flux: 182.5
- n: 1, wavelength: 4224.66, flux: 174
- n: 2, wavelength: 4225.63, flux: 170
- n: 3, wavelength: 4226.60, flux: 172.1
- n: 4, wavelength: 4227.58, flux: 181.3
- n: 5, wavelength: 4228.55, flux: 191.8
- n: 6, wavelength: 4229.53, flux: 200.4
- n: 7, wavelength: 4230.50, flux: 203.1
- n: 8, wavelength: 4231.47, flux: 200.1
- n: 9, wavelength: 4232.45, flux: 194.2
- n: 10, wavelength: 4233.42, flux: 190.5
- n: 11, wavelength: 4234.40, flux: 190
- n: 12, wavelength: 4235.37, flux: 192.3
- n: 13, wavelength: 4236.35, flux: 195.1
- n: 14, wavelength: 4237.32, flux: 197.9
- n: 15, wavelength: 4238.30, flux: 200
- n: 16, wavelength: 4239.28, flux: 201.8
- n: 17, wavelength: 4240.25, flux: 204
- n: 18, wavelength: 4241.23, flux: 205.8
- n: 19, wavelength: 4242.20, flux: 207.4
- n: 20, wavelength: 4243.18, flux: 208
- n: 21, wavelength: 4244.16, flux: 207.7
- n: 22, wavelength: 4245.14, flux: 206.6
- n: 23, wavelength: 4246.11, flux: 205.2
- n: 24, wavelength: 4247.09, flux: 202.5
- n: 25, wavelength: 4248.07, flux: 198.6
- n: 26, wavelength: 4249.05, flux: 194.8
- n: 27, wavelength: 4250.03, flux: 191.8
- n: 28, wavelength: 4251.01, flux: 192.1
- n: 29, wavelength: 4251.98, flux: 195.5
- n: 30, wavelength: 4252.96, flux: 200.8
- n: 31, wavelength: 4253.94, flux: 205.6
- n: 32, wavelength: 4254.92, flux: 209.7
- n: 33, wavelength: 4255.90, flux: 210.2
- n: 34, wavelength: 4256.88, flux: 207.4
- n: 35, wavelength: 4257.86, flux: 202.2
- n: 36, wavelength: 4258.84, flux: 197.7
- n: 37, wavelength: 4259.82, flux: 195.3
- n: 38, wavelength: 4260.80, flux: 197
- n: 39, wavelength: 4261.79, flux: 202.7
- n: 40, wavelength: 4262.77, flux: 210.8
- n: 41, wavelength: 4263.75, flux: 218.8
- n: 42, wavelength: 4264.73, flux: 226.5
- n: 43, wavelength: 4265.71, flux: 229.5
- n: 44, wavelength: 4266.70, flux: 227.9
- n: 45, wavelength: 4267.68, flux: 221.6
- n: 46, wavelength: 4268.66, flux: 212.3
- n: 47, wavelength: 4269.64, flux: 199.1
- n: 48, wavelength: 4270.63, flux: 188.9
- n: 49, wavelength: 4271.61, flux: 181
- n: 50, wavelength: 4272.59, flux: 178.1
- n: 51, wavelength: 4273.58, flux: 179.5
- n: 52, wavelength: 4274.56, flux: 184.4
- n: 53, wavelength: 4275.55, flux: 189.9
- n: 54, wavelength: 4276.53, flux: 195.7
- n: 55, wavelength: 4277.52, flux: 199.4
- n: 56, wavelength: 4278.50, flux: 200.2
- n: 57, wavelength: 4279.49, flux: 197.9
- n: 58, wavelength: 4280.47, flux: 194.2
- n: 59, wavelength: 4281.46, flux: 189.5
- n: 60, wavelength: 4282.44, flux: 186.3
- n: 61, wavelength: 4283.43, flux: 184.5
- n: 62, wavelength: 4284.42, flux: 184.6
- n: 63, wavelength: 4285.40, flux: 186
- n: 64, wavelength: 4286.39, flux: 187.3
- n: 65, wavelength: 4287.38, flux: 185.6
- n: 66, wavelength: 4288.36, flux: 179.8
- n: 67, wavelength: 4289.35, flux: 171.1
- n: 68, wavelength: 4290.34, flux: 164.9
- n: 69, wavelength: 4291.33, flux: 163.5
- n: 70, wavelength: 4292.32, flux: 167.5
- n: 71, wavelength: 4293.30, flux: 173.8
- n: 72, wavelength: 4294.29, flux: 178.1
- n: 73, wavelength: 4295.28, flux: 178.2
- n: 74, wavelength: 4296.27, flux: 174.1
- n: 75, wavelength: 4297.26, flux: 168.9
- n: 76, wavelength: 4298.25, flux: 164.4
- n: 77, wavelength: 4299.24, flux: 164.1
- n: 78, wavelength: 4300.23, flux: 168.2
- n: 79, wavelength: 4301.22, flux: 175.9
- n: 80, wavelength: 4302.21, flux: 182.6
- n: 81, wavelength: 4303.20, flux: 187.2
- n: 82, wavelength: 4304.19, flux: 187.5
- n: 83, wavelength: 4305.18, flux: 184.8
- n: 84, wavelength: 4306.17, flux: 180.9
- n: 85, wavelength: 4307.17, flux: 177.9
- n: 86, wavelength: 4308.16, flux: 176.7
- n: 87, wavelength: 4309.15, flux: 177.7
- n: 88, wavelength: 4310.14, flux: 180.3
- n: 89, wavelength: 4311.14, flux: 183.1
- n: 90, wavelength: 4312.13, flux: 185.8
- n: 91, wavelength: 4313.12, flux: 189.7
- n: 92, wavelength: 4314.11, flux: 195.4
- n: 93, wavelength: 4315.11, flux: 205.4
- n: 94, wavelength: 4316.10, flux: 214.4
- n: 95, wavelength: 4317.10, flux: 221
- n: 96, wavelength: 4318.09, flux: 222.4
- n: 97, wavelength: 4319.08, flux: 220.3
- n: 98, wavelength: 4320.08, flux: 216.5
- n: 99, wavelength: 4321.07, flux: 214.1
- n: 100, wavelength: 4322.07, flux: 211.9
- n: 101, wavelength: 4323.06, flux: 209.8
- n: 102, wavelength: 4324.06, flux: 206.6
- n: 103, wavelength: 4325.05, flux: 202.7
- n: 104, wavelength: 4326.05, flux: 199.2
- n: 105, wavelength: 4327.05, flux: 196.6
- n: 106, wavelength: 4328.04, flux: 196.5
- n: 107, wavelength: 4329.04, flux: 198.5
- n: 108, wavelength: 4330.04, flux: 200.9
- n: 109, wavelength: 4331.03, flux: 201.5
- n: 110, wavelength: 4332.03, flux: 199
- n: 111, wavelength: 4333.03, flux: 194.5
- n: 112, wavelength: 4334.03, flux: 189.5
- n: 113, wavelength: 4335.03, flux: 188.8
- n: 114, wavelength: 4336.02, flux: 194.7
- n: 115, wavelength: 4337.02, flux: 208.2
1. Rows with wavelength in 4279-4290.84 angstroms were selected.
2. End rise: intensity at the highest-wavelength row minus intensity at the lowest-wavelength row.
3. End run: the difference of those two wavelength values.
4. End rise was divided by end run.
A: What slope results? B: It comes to -3.0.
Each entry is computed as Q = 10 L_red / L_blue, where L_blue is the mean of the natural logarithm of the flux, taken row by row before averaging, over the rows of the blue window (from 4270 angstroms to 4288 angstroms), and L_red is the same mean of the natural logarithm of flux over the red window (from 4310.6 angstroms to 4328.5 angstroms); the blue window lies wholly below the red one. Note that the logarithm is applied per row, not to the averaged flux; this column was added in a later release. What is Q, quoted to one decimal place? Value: 10.2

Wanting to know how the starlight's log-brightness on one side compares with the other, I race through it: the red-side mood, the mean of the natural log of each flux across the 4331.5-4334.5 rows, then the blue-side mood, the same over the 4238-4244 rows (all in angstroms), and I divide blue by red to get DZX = 1.01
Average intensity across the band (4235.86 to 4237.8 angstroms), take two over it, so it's 0.0102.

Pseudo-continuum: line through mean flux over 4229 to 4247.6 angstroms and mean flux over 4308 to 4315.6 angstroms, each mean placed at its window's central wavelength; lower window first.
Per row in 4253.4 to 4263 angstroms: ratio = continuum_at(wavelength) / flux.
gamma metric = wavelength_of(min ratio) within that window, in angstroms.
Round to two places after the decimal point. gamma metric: 4262.77 angstroms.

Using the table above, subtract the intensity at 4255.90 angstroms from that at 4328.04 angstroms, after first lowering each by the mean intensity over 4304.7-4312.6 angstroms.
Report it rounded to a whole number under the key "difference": -14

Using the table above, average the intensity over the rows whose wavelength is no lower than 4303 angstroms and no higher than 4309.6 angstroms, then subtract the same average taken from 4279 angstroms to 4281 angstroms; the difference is -14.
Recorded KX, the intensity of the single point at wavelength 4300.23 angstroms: 168.2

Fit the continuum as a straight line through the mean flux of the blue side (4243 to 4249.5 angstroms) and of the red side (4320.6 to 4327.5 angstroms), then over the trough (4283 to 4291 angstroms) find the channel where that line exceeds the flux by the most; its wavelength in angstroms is 4290.34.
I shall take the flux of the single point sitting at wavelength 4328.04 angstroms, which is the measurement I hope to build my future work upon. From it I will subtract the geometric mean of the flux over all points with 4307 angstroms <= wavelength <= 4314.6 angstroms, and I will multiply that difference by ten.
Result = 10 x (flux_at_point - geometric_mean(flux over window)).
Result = 133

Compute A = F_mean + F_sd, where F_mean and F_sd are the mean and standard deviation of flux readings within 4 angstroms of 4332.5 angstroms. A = 201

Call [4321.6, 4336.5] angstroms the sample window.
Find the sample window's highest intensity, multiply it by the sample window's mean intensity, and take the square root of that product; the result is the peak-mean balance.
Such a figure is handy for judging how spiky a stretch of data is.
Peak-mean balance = 206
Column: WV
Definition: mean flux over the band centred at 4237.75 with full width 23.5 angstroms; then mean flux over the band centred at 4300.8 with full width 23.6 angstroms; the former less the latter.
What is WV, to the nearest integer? 22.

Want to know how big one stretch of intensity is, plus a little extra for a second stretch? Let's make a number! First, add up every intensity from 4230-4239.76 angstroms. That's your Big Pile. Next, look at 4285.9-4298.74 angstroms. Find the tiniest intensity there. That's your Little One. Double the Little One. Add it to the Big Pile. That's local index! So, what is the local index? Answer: 2292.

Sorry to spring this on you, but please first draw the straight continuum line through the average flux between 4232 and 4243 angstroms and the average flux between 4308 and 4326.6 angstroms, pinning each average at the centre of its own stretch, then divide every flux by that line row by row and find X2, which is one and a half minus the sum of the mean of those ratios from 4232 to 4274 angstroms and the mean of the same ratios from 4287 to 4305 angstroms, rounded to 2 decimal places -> -0.38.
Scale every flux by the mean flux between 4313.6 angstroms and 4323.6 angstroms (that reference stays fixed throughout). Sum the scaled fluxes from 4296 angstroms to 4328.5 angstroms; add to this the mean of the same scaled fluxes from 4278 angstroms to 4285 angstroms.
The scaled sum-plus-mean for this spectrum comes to 31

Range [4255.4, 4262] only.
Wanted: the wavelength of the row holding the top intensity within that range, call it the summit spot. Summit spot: 4255.90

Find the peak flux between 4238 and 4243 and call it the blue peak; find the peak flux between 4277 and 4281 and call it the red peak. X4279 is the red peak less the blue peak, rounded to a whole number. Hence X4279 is -7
